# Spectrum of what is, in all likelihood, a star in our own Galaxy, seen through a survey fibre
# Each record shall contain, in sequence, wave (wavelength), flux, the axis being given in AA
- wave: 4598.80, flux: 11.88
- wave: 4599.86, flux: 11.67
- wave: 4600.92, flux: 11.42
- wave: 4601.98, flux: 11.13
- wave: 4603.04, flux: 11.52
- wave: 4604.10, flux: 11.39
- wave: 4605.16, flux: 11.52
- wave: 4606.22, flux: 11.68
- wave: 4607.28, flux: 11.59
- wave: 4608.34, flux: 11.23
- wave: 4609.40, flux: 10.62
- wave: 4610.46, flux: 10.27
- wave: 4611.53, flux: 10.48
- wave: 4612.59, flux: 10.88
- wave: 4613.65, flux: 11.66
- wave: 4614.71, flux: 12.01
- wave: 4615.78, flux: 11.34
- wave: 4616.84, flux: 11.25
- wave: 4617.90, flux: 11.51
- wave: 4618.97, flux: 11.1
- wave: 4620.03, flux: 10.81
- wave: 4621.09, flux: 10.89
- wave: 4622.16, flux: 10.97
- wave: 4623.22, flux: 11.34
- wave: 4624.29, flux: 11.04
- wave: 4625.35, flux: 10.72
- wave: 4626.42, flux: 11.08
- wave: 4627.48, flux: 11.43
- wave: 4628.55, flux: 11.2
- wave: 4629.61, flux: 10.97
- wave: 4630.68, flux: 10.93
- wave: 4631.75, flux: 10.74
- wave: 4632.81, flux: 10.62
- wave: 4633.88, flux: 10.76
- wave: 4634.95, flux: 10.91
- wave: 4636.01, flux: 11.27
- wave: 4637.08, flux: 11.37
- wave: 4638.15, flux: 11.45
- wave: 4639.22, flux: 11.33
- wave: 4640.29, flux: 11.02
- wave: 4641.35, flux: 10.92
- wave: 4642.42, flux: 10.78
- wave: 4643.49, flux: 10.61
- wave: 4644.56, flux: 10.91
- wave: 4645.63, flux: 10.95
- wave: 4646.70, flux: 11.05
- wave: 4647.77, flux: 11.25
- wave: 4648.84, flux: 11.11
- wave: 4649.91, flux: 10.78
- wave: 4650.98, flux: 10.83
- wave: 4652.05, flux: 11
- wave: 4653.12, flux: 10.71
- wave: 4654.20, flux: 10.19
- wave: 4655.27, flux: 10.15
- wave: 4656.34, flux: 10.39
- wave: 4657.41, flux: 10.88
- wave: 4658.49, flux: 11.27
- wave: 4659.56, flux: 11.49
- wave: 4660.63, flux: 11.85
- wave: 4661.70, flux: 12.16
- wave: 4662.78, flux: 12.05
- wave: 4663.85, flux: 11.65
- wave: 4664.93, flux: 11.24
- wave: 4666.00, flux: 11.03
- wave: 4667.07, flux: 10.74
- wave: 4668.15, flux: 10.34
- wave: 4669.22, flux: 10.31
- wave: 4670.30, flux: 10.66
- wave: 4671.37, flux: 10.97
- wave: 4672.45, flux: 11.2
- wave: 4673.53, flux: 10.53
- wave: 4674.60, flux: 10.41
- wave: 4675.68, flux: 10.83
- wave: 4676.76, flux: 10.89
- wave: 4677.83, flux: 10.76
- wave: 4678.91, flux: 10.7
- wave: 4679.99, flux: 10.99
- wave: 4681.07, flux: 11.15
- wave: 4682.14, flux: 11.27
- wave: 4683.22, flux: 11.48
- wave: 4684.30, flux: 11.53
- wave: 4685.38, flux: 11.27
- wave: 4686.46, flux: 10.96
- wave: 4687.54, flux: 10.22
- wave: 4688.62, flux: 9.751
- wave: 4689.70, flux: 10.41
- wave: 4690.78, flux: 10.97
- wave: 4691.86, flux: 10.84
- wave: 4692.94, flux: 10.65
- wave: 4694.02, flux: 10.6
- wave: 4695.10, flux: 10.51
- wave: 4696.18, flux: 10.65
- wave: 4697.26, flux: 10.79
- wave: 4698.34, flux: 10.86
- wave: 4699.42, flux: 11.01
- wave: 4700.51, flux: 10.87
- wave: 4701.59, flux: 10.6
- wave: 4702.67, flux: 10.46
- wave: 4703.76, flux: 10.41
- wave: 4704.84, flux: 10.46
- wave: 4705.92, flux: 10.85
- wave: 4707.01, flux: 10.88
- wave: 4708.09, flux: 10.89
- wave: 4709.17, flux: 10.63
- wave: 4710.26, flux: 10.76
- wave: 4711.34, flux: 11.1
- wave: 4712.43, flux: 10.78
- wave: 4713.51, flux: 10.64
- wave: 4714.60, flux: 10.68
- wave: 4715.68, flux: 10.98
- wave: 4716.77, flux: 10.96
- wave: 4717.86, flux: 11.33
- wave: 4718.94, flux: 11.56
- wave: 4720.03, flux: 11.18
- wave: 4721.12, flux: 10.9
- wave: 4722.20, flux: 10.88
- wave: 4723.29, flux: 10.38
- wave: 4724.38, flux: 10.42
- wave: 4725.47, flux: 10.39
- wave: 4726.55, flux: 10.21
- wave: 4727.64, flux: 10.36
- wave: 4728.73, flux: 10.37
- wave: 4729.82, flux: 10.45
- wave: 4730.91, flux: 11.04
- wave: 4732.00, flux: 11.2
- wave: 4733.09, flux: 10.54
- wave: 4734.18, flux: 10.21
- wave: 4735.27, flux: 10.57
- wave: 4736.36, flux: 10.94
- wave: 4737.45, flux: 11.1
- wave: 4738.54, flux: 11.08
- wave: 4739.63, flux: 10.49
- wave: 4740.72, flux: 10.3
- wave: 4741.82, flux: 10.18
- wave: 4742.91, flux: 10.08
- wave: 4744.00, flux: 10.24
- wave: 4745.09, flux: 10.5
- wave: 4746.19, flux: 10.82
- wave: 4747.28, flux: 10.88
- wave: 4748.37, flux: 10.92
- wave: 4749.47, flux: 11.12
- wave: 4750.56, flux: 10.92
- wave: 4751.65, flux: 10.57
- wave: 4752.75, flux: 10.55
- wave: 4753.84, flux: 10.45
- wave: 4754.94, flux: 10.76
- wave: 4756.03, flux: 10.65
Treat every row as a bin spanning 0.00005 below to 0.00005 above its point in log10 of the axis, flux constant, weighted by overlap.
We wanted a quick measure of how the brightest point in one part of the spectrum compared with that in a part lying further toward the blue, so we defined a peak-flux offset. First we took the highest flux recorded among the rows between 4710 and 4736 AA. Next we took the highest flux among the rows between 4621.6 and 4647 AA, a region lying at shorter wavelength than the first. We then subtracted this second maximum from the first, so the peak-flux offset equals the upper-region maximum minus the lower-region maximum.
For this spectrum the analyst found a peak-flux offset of 0.1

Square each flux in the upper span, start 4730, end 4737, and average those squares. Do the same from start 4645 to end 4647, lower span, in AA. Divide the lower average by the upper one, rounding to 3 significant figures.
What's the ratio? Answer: 1.05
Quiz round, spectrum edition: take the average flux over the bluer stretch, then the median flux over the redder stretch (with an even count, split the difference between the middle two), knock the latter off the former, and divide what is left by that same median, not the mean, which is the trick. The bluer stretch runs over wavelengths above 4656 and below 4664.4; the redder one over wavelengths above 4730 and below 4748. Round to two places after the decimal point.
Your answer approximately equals 0.09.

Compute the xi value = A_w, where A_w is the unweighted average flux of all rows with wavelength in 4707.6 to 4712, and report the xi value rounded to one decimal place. 10.8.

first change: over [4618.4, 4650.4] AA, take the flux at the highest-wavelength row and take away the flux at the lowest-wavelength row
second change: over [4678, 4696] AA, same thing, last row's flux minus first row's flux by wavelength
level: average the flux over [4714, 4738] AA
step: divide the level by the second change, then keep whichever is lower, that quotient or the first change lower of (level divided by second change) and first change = -57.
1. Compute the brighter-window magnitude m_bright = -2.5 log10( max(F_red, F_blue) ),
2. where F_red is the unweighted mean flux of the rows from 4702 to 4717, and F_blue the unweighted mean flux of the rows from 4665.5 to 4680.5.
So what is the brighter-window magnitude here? -2.58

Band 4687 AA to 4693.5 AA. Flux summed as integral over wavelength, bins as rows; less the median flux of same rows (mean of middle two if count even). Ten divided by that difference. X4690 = 0.174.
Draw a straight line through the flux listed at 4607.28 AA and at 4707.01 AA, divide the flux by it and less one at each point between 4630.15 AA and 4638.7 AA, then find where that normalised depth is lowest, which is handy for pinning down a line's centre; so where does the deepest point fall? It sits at 4632.81 AA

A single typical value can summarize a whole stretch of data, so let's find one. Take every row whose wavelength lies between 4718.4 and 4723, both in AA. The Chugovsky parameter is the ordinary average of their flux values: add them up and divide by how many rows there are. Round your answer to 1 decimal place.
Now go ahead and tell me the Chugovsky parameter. 11.1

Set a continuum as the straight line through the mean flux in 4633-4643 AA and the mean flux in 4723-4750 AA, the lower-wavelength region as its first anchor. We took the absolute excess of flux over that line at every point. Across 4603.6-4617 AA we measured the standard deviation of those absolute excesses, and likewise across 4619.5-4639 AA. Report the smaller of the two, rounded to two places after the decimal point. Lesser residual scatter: 0.12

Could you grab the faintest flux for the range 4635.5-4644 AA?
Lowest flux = 10.61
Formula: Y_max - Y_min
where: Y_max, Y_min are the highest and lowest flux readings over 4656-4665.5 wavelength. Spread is 1.8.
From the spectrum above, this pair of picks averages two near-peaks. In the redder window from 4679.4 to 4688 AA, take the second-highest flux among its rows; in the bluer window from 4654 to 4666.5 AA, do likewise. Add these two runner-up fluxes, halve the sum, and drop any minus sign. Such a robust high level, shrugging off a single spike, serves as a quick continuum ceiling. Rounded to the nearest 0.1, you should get 11.8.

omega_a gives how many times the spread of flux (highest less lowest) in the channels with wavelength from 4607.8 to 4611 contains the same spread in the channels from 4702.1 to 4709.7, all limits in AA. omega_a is 2.0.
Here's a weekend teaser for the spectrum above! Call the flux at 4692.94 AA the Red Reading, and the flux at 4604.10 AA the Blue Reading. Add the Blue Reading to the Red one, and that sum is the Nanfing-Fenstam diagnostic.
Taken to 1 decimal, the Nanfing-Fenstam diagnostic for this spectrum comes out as 22.0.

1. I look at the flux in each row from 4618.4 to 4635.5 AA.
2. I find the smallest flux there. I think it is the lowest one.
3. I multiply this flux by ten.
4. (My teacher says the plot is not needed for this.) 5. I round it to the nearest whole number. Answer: 106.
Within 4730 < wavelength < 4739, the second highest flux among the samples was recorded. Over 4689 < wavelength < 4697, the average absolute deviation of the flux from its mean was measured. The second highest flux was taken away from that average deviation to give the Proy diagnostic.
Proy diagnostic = -11.0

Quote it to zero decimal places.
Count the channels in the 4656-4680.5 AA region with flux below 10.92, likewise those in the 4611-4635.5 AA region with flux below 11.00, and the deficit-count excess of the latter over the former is 0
